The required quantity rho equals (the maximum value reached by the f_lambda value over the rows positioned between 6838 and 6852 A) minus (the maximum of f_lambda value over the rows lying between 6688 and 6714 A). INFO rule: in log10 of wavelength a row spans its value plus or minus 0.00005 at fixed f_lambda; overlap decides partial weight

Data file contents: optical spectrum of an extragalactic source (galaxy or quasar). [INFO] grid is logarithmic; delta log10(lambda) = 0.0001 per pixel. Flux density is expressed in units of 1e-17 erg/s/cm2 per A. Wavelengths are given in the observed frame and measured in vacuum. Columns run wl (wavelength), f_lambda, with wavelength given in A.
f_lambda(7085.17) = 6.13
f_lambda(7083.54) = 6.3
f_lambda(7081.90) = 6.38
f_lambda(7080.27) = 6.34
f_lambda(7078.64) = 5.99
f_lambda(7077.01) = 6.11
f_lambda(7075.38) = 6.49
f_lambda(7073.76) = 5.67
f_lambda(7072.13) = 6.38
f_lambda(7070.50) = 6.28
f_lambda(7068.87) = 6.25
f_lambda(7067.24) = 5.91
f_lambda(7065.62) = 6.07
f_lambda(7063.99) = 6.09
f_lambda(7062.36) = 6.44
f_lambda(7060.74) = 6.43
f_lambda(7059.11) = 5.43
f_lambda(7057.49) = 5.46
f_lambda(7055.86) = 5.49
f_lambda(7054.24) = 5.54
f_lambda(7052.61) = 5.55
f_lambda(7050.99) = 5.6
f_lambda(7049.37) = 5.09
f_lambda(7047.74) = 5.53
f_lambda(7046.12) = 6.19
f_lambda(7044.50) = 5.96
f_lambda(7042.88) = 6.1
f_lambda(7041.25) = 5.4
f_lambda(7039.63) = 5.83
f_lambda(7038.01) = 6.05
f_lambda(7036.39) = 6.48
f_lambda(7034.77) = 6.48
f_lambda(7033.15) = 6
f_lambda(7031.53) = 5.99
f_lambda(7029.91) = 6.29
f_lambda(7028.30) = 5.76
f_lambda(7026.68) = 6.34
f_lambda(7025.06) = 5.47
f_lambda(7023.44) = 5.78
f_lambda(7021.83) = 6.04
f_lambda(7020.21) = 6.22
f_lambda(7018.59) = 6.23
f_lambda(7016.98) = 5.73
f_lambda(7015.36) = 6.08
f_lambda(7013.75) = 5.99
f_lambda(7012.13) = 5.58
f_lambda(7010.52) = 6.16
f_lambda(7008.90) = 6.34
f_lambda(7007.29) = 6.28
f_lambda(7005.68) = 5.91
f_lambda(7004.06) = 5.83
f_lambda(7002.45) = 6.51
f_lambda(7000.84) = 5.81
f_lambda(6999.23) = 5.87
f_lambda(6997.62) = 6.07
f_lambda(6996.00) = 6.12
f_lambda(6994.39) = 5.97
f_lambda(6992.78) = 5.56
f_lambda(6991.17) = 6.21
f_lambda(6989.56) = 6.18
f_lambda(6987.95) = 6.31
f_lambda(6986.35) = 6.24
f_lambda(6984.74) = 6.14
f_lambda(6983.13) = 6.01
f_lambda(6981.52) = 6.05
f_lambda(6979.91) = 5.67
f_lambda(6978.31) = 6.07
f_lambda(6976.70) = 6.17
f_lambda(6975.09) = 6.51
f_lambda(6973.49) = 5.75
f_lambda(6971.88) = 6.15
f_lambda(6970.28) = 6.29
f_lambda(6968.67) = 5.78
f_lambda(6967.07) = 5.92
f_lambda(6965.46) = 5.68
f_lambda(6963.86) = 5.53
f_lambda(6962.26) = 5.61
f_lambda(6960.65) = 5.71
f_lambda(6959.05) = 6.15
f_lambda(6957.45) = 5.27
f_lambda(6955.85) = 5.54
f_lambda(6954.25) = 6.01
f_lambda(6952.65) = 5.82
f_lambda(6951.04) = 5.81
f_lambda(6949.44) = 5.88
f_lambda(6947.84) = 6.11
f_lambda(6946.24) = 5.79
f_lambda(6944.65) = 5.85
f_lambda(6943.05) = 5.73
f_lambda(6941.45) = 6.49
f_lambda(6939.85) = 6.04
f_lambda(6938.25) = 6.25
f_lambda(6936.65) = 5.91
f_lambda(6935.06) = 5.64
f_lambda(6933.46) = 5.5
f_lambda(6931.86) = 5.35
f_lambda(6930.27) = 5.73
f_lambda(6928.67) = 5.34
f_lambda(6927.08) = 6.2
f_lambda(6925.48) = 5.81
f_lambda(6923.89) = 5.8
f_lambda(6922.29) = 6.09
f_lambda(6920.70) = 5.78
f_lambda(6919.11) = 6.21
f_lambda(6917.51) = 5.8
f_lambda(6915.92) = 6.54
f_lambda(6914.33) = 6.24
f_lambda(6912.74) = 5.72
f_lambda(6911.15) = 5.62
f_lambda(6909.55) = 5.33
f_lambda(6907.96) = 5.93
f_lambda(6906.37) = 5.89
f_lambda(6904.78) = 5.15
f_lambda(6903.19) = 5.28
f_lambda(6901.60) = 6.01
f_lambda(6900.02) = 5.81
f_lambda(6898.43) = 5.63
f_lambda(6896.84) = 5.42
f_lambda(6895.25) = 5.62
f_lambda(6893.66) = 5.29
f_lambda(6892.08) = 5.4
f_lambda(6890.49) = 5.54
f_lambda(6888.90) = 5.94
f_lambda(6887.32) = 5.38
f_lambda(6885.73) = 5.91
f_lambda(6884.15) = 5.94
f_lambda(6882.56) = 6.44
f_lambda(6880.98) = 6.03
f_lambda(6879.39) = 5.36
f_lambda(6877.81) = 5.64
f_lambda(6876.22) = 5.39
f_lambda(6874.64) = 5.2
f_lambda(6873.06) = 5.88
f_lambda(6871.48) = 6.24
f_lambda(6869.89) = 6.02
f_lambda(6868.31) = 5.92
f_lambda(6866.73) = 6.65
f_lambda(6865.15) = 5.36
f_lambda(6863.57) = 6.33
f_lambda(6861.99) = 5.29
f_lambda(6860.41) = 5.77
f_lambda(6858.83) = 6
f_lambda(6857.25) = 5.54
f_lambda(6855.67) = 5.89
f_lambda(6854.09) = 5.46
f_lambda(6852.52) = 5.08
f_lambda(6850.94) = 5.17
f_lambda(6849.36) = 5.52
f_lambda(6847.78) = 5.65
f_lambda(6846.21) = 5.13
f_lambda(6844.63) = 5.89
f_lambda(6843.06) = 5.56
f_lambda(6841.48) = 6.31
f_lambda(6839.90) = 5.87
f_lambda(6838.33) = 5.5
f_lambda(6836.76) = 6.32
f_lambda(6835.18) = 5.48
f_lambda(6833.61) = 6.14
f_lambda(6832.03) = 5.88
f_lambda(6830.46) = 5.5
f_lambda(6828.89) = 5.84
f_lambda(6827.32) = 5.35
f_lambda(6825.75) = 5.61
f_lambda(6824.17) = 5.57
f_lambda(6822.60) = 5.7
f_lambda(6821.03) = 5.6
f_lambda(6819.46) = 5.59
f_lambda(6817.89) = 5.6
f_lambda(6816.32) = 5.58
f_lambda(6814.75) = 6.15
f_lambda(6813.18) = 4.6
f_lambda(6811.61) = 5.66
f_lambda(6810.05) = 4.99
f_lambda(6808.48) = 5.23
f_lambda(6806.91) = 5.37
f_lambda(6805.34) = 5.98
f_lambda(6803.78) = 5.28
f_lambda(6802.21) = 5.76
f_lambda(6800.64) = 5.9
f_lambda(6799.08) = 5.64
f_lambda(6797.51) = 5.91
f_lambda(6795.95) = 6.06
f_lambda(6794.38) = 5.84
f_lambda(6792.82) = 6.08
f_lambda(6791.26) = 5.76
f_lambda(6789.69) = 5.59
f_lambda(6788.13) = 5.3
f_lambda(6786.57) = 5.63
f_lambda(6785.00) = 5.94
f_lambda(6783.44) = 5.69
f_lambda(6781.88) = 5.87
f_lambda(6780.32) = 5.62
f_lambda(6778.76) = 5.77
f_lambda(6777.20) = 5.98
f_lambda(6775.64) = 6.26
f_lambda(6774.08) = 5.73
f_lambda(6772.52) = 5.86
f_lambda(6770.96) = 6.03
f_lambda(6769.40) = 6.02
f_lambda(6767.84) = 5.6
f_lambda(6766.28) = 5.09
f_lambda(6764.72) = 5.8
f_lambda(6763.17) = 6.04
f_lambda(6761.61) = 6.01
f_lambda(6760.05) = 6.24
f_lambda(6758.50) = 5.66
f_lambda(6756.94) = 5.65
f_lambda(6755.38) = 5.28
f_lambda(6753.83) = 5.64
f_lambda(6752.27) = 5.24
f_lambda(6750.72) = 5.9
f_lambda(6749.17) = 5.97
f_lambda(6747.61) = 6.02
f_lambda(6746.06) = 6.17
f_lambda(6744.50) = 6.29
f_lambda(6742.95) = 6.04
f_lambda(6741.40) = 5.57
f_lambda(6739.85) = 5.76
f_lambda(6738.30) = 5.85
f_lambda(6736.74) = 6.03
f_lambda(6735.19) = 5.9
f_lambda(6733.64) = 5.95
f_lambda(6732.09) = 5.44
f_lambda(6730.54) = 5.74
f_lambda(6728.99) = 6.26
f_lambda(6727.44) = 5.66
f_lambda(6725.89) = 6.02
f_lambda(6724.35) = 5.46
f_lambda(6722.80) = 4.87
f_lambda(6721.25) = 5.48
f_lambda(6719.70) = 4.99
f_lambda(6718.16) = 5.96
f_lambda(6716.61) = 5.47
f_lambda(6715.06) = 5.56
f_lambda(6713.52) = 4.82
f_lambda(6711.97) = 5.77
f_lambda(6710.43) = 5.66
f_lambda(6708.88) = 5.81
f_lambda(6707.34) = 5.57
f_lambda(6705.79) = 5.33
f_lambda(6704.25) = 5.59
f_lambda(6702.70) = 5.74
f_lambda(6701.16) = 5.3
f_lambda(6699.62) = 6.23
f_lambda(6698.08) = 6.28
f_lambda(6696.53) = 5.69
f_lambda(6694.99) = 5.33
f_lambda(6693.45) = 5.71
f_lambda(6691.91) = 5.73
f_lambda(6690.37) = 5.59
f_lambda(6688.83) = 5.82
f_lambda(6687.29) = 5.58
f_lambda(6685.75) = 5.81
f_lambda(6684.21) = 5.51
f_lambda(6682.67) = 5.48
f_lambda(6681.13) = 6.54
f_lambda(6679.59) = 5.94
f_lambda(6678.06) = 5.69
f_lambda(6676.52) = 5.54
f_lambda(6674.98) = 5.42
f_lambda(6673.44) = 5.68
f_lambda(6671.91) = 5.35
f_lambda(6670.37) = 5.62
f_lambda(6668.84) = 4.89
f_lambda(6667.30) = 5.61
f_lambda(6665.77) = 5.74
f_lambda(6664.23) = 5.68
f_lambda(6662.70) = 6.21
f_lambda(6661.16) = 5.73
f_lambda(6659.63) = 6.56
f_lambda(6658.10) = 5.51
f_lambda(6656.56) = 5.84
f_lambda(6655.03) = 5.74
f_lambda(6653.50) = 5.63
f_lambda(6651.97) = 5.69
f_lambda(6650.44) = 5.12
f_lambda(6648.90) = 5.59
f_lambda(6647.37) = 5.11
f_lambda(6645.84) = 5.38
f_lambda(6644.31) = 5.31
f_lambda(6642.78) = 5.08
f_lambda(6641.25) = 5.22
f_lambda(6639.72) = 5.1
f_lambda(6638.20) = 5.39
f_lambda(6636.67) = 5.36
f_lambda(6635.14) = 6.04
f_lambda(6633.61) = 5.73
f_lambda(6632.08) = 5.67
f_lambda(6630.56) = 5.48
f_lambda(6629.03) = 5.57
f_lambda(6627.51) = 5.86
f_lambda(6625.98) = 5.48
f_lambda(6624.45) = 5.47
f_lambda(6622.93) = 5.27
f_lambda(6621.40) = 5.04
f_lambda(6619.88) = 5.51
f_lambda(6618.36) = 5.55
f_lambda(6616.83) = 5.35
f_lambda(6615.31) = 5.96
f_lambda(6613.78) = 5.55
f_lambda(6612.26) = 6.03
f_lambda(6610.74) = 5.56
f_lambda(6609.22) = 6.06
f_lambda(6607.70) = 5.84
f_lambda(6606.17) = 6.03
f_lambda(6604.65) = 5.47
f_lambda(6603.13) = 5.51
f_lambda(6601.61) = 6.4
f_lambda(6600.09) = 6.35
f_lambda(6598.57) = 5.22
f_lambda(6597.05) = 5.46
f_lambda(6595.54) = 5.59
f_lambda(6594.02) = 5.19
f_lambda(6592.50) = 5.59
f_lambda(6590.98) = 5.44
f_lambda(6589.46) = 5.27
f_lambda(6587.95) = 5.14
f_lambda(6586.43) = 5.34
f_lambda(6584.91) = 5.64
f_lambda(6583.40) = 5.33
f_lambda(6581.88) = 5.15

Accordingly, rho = 0.03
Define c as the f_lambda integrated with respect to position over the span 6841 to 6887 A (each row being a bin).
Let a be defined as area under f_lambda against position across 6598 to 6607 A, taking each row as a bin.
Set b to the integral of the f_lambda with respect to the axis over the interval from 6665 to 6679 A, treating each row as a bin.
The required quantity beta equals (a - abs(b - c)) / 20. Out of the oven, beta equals -7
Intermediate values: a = 53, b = 77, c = 264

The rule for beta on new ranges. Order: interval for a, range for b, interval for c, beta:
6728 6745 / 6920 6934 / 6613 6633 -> 3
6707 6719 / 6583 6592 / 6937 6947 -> 3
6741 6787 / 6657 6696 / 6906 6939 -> 12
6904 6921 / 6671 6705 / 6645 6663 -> 0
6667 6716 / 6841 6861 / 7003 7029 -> 12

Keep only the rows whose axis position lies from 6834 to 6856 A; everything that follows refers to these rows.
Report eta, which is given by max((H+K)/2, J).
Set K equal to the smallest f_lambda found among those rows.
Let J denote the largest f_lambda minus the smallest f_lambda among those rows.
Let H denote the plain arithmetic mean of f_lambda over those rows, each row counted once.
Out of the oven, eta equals 5.36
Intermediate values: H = 5.63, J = 1.2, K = 5.08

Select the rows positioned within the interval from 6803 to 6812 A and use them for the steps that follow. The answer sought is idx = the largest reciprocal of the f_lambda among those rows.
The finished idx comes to 0.200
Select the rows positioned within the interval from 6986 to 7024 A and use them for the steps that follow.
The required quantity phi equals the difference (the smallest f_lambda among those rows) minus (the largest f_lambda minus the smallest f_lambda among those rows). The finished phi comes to 4.6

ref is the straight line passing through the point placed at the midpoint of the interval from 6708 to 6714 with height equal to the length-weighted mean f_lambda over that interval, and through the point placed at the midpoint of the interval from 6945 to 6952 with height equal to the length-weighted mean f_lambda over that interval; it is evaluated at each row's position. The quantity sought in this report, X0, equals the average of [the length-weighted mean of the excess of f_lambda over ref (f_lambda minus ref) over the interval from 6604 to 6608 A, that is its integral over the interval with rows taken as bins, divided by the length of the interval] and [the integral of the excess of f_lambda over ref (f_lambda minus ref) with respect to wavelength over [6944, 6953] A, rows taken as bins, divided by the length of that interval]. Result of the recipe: 0.185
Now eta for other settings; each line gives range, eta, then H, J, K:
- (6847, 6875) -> 5.40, 5.72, 1.6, 5.08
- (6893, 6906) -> 5.34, 5.53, 0.9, 5.15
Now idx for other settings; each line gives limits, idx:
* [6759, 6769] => 0.196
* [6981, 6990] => 0.166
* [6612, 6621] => 0.187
